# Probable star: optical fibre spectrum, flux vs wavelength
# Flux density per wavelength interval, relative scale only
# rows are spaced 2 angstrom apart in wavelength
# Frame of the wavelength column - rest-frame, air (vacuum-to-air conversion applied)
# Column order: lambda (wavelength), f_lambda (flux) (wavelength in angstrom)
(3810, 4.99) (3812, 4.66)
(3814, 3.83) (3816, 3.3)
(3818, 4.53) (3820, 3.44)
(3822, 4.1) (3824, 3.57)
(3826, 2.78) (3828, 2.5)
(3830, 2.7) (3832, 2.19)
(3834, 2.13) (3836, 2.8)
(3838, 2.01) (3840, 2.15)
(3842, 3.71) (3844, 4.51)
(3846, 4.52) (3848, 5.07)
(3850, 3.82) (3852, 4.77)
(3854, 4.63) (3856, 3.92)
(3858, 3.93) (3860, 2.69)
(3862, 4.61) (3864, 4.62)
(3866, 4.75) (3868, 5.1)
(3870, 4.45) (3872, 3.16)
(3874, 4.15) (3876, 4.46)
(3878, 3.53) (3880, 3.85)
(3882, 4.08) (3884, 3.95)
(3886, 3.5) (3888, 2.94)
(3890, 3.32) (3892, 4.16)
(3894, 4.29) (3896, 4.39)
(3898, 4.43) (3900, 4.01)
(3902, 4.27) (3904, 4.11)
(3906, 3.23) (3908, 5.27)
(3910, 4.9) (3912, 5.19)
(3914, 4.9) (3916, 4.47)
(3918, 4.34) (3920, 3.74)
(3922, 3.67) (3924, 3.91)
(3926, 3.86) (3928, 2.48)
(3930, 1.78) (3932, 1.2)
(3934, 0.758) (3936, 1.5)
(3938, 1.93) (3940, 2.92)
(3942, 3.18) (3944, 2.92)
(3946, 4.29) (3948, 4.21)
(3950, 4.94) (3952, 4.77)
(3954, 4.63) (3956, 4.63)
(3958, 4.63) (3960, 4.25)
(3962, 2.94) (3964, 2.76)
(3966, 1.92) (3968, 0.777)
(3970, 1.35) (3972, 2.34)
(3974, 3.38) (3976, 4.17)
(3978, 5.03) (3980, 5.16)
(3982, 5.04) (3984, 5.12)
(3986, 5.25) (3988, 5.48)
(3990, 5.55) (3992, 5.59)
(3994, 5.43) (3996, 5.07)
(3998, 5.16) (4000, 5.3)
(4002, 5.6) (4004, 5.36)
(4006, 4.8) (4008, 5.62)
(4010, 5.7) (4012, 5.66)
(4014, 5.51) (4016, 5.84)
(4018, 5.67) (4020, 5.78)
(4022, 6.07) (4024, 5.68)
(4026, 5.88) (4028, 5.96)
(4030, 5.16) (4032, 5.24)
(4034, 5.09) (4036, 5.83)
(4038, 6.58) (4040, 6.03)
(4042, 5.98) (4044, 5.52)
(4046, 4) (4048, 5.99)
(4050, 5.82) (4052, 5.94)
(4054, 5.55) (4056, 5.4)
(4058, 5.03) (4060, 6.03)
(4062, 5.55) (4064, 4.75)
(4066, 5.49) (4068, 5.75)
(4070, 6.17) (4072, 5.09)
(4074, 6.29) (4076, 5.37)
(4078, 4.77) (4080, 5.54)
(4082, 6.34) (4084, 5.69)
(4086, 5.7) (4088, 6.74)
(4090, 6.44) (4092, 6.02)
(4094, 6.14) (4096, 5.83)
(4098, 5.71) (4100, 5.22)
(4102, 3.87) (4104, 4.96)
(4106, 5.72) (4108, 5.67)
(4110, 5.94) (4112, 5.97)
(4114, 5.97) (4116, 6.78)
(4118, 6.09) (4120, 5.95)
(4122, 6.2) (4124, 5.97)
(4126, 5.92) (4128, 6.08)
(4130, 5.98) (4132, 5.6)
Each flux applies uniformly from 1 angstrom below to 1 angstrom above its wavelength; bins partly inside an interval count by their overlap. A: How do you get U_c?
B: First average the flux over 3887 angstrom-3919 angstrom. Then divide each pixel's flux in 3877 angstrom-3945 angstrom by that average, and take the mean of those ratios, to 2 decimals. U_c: 0.83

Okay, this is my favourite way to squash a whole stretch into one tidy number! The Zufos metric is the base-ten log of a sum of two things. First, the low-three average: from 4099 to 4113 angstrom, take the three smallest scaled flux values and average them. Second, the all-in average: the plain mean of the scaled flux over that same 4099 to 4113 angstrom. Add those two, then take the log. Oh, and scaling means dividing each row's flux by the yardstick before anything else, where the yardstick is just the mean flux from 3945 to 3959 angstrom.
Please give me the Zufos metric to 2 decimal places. 0.34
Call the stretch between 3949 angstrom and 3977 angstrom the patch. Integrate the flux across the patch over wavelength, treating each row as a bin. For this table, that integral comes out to 95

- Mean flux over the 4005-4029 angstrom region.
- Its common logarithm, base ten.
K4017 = 0.75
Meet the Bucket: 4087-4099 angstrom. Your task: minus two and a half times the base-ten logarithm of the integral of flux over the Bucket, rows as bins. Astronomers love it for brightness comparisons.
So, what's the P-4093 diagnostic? -4.67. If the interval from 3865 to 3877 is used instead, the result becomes -4.29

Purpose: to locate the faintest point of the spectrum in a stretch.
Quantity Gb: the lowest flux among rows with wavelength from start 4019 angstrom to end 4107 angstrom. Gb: 3.87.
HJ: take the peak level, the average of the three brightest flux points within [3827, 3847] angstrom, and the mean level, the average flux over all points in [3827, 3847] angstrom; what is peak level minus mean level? 1.32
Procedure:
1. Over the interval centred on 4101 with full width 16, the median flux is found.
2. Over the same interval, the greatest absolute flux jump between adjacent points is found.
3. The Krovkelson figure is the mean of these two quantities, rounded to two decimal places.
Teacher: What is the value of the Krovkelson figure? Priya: 3.52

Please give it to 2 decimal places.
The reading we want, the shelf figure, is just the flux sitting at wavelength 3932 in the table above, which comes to 1.20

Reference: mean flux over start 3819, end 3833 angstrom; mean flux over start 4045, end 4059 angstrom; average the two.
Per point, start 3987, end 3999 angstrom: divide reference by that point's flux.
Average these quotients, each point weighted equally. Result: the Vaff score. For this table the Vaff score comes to 0.78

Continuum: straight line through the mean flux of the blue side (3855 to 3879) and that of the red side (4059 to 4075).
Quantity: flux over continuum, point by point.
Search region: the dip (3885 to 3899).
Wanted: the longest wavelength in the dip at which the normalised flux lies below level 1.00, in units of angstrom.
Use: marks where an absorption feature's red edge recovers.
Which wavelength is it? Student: 3894 angstrom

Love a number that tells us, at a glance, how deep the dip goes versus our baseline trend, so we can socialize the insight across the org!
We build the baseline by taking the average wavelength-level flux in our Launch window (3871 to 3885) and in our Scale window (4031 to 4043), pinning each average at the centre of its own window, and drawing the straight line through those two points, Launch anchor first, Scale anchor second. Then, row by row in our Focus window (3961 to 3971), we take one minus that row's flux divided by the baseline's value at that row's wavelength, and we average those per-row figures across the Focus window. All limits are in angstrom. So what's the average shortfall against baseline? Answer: 0.60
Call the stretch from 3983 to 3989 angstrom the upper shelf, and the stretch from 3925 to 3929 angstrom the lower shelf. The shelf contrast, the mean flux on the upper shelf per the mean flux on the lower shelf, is 1.7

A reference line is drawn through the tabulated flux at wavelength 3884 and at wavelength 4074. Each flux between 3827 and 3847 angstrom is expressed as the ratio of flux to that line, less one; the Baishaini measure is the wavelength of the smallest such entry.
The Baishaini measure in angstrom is 3838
